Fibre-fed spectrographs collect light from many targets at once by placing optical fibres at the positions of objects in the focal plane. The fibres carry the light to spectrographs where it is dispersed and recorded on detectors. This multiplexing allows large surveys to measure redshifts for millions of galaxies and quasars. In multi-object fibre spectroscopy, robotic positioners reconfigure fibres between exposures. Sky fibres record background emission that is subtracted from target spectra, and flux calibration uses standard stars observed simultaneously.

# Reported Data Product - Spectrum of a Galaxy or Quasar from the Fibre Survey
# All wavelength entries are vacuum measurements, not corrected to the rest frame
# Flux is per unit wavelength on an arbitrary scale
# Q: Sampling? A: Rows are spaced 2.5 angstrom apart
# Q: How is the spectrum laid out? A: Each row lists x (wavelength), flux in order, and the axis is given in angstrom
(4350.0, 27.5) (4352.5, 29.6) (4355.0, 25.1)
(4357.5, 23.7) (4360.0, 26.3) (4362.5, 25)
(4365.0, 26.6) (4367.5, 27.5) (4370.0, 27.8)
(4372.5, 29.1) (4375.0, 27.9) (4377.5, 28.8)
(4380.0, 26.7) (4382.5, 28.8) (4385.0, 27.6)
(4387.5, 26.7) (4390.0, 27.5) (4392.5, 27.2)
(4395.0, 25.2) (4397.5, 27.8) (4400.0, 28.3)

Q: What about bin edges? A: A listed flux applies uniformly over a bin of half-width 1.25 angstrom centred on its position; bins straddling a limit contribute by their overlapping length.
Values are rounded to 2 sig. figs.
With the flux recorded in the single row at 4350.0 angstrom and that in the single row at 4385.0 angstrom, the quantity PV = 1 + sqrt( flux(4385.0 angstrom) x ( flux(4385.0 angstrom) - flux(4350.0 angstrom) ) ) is 2.7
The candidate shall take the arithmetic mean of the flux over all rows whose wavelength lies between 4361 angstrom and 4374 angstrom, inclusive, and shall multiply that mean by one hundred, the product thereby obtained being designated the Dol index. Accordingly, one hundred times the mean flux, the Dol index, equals 2720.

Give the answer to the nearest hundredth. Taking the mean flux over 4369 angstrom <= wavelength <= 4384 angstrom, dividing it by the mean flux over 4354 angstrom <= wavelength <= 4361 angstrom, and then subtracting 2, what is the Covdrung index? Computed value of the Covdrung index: -0.87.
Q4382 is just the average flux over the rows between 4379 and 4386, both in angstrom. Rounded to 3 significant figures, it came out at 27.7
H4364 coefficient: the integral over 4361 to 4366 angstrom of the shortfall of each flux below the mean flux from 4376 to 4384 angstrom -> 11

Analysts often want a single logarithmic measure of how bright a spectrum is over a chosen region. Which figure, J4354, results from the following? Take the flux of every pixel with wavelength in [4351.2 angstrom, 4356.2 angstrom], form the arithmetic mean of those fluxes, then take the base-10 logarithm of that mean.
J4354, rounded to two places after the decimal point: 1.44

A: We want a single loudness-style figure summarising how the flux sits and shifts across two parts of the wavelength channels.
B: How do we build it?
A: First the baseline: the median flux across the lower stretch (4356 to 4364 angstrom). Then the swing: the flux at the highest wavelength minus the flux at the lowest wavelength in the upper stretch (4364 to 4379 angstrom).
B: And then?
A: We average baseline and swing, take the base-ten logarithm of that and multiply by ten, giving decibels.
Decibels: 11.3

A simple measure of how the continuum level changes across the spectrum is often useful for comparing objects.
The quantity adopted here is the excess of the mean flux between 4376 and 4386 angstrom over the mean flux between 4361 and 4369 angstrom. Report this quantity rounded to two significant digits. 1.6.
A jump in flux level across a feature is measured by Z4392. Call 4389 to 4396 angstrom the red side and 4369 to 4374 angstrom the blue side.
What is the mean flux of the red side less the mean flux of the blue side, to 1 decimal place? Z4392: -1.8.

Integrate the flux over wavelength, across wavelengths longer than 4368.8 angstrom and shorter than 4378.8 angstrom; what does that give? 284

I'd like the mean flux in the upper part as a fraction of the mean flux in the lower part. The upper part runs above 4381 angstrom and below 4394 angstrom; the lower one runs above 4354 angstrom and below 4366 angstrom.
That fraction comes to 1.09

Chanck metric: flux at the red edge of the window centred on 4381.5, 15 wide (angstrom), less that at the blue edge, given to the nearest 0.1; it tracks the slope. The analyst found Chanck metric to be -1.2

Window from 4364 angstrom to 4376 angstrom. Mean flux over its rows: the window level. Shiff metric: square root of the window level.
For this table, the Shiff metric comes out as 5.27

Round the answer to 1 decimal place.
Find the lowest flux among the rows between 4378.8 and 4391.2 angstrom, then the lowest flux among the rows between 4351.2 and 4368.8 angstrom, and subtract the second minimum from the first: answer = 3.0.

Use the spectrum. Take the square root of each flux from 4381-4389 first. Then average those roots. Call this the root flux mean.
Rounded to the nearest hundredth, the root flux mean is 5.26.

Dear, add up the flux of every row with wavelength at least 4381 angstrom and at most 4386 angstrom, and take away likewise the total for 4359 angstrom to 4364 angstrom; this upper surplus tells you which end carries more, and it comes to 5.1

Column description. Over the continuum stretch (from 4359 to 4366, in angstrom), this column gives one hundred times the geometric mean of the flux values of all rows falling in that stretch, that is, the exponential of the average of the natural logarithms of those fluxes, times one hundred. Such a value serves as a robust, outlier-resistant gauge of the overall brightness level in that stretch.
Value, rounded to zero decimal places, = 2596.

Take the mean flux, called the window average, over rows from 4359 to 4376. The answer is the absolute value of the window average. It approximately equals 27.2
